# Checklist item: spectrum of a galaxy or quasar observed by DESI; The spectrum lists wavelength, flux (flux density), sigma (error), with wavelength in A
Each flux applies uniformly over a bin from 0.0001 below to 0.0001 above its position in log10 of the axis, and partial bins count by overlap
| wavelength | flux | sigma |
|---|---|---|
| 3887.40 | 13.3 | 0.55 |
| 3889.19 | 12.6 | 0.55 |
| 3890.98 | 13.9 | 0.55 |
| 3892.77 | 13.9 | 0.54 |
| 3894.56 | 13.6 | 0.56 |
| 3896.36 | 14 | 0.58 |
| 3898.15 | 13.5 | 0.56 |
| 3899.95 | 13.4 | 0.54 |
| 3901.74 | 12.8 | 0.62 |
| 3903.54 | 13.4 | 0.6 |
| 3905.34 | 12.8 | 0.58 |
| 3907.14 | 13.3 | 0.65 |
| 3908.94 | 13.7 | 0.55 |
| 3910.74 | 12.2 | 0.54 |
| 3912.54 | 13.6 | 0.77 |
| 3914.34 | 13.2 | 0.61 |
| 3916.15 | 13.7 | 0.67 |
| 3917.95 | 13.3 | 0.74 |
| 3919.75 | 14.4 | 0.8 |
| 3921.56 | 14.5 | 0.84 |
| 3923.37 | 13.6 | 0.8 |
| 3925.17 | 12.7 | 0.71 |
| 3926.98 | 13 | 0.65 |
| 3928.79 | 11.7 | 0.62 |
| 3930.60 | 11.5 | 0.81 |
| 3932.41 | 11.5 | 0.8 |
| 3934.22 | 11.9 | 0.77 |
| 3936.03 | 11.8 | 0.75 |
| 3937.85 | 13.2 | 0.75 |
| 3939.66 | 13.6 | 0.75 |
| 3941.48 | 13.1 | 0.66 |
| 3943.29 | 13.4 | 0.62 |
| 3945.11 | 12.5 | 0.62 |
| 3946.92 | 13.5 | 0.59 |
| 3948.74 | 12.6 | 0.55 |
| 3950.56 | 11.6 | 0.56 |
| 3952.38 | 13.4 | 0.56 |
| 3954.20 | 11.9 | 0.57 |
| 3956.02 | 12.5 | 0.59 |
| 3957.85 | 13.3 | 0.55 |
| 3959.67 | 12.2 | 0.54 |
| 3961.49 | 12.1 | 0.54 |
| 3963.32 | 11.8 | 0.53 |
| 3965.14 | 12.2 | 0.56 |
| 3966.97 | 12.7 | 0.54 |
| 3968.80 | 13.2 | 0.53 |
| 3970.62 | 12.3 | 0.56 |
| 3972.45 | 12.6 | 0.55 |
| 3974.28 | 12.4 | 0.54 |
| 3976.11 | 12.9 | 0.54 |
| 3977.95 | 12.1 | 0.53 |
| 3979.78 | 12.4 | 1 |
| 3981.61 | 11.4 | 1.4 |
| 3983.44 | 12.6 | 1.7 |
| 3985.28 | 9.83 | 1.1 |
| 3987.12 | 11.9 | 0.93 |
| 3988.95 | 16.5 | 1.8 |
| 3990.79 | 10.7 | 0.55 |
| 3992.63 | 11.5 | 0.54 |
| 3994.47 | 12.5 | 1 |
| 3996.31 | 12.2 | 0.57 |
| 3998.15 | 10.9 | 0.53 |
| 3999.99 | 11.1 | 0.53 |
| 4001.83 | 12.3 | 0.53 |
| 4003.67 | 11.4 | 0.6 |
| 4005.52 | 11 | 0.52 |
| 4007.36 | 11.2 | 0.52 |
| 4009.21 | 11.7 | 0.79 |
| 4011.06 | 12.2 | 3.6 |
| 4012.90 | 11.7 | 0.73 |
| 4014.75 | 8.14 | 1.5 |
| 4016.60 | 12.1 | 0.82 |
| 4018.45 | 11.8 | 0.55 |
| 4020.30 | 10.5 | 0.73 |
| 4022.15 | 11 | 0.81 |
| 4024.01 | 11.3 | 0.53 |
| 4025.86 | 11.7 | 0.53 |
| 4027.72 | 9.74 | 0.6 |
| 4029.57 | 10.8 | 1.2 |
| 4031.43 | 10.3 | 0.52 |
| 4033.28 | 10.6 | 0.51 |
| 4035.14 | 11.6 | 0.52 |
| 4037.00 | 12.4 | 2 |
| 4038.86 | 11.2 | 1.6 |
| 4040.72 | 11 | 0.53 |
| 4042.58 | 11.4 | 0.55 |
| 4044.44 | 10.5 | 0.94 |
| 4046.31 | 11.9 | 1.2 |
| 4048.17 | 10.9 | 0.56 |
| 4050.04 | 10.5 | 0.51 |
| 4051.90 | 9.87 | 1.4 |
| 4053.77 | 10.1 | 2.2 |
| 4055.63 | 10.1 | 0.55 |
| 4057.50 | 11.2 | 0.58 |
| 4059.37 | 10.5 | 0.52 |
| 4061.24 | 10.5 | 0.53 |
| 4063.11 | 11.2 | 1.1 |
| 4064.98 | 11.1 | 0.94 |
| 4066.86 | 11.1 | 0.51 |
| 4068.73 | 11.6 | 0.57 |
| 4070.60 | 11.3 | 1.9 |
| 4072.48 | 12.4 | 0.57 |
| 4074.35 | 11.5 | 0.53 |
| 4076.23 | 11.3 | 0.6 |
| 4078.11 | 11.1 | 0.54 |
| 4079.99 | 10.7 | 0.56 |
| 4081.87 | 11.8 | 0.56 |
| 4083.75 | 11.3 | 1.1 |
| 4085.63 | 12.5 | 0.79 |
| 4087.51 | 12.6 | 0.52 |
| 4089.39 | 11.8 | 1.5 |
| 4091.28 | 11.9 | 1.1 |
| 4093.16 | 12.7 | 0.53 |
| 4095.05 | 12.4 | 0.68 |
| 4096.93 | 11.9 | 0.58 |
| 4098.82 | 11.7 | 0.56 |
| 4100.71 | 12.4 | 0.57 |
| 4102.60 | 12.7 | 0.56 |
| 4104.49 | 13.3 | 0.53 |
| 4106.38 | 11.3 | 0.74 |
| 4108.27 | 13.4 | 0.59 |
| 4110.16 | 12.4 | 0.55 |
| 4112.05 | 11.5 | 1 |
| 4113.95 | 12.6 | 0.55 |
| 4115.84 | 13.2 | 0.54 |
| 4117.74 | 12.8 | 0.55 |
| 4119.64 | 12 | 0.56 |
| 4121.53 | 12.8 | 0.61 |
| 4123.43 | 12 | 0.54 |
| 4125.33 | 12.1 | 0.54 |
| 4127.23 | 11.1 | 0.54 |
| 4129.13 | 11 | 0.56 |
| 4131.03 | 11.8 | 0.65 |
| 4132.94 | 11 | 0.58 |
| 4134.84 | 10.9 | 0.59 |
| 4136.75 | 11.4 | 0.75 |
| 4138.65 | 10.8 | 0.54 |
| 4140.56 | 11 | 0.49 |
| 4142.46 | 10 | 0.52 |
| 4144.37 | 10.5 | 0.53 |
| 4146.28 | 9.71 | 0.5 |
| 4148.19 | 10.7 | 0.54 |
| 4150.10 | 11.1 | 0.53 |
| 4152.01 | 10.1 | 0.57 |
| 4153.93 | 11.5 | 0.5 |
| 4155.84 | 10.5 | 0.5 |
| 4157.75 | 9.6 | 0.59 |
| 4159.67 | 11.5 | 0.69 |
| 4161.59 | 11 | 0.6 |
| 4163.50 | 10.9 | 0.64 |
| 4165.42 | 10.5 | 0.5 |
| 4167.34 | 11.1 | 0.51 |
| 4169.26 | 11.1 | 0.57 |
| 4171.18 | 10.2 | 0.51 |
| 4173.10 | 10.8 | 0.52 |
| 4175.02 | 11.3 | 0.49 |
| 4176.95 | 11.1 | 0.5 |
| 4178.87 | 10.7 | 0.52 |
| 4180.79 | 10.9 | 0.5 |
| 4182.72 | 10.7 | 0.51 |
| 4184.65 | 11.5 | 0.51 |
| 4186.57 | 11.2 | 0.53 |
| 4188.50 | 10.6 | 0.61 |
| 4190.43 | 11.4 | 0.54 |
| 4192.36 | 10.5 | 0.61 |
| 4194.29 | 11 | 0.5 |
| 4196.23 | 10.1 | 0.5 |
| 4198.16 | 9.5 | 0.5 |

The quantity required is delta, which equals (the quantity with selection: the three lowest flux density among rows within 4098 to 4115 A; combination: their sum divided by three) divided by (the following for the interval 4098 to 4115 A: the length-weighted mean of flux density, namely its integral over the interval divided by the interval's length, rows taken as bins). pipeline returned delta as 0.929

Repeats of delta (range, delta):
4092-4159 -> 0.843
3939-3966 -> 0.931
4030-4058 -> 0.920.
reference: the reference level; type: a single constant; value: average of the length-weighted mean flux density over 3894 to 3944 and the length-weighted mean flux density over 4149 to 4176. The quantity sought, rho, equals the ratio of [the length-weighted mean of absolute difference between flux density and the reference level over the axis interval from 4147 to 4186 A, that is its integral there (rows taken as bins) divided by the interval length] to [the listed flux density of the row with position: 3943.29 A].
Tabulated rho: 0.082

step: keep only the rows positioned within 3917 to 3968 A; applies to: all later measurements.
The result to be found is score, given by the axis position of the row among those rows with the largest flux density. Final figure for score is 3921.56 A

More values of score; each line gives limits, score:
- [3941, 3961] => 3946.92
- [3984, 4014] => 3988.95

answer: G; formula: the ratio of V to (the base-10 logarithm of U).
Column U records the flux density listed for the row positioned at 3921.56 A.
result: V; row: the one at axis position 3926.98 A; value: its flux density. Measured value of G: 11.2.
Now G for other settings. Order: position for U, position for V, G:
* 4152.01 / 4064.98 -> 11.1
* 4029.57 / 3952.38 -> 13.0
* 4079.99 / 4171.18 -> 9.9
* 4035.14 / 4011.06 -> 11.5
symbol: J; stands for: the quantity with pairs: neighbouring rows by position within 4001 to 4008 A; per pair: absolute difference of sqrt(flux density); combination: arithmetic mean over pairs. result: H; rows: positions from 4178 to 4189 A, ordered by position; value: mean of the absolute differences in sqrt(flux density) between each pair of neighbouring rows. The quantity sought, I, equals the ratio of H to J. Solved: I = 0.86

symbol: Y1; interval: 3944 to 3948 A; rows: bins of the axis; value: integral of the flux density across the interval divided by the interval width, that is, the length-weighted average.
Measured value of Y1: 13.0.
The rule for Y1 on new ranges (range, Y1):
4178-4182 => 10.8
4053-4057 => 10.2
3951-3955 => 12.5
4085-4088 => 12.6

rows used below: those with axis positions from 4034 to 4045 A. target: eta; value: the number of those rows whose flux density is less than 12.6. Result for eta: 6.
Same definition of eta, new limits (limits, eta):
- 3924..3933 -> 3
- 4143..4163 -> 10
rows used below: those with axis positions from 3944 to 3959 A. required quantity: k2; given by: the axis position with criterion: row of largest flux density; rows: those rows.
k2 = 3946.92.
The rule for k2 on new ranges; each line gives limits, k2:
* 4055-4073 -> 4072.48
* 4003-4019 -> 4011.06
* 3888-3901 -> 3896.36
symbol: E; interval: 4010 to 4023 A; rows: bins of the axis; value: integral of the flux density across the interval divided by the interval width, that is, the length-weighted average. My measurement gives 11.1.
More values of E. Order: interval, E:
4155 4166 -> 10.7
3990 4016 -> 11.3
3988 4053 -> 11.3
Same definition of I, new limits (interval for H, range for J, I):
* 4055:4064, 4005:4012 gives 1.62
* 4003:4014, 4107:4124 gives 0.54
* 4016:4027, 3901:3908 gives 1.07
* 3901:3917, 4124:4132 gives 1.09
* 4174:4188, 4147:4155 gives 0.37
